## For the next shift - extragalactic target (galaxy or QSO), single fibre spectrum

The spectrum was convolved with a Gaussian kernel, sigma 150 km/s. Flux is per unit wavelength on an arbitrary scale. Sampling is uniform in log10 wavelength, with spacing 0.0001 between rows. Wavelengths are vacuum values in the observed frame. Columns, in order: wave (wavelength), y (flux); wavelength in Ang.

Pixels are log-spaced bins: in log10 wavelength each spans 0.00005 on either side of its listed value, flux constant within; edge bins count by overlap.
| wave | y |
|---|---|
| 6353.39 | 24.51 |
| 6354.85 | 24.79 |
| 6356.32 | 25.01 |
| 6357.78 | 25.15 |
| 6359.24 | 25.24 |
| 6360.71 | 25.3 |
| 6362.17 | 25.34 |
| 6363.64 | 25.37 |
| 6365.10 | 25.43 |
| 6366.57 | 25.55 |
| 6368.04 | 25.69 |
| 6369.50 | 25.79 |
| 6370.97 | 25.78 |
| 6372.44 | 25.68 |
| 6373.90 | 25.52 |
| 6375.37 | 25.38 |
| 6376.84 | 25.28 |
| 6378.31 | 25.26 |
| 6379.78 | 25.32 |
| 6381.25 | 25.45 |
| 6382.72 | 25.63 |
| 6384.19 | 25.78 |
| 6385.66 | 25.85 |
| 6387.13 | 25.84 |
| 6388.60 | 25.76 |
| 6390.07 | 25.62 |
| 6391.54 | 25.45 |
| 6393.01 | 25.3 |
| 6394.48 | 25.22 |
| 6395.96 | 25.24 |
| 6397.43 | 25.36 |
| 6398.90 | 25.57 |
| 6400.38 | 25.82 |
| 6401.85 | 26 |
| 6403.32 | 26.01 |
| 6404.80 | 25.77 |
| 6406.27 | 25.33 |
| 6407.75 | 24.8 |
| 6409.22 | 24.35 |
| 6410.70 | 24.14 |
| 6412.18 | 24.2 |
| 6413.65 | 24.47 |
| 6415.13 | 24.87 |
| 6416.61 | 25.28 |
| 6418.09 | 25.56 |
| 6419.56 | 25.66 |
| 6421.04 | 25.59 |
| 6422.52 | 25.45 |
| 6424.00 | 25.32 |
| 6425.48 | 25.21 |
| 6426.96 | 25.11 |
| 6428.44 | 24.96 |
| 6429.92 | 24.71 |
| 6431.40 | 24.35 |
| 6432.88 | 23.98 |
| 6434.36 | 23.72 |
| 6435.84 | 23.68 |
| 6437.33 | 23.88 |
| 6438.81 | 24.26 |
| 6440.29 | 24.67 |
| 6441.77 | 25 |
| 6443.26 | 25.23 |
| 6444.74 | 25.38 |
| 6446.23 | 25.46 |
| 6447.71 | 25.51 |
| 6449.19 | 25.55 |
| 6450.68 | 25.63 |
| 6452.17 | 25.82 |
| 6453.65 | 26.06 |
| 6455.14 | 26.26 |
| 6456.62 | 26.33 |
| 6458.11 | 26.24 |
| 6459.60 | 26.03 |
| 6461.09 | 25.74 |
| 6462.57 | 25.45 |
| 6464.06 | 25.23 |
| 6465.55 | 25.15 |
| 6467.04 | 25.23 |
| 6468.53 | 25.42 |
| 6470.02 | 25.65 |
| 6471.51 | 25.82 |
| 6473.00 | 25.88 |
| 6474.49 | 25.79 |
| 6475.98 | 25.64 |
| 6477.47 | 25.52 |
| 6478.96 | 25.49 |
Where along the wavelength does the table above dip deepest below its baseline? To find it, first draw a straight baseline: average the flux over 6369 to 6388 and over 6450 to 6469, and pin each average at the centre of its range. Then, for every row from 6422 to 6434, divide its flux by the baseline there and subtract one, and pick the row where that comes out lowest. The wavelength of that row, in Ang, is 6432.88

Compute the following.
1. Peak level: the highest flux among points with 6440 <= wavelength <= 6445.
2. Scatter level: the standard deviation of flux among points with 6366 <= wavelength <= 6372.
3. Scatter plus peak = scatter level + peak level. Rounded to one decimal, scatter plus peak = 25.5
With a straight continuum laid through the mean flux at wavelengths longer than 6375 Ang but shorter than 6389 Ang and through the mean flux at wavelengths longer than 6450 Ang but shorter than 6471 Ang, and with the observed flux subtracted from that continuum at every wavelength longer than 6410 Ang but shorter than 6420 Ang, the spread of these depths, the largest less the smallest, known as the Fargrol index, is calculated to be 1.50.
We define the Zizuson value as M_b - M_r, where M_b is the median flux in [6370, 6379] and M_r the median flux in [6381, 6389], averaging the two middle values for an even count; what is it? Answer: -0.32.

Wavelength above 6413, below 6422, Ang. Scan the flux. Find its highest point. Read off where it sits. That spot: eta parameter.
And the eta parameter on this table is 6419.56 Ang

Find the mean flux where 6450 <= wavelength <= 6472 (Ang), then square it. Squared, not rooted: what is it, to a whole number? 662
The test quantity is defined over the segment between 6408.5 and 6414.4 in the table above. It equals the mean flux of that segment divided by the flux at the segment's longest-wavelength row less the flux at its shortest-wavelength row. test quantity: 202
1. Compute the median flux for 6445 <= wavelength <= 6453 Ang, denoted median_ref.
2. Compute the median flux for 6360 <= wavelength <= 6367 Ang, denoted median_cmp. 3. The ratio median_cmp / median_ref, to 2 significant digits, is 0.99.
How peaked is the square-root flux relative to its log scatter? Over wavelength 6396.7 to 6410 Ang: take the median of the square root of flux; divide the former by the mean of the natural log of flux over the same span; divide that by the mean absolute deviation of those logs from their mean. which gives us 92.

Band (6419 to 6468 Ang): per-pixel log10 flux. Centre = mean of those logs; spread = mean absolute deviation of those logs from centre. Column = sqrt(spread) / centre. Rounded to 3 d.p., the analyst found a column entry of 0.070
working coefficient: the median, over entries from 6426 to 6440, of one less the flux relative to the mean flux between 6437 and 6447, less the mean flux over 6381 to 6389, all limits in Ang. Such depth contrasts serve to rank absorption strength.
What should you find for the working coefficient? -25.7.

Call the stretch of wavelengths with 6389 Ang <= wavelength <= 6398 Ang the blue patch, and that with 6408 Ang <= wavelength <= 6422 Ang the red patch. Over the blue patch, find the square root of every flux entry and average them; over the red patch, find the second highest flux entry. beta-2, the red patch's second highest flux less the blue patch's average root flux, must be 20.6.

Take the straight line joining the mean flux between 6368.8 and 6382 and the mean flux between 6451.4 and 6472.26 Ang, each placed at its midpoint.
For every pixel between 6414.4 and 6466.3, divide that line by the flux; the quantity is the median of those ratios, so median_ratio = 1.01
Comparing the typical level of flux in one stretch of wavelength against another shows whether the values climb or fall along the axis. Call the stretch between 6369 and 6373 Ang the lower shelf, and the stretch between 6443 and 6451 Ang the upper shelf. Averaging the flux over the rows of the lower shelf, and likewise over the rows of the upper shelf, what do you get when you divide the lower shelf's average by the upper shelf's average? 1.01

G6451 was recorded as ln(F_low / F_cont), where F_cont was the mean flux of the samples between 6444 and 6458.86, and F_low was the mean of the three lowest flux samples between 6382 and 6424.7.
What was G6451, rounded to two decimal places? -0.06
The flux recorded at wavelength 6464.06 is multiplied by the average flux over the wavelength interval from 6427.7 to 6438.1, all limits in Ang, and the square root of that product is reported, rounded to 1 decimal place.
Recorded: 24.7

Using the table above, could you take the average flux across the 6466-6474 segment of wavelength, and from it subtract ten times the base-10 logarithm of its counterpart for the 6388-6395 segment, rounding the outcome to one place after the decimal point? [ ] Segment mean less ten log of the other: 11.5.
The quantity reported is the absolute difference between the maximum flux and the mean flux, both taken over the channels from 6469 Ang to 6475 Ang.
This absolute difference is 0.1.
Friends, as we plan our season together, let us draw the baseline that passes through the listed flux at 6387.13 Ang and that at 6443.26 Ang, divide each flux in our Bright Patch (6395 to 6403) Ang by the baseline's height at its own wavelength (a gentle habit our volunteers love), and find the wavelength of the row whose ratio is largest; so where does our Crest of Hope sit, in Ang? 6401.85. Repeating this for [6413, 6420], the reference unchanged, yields 6419.56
